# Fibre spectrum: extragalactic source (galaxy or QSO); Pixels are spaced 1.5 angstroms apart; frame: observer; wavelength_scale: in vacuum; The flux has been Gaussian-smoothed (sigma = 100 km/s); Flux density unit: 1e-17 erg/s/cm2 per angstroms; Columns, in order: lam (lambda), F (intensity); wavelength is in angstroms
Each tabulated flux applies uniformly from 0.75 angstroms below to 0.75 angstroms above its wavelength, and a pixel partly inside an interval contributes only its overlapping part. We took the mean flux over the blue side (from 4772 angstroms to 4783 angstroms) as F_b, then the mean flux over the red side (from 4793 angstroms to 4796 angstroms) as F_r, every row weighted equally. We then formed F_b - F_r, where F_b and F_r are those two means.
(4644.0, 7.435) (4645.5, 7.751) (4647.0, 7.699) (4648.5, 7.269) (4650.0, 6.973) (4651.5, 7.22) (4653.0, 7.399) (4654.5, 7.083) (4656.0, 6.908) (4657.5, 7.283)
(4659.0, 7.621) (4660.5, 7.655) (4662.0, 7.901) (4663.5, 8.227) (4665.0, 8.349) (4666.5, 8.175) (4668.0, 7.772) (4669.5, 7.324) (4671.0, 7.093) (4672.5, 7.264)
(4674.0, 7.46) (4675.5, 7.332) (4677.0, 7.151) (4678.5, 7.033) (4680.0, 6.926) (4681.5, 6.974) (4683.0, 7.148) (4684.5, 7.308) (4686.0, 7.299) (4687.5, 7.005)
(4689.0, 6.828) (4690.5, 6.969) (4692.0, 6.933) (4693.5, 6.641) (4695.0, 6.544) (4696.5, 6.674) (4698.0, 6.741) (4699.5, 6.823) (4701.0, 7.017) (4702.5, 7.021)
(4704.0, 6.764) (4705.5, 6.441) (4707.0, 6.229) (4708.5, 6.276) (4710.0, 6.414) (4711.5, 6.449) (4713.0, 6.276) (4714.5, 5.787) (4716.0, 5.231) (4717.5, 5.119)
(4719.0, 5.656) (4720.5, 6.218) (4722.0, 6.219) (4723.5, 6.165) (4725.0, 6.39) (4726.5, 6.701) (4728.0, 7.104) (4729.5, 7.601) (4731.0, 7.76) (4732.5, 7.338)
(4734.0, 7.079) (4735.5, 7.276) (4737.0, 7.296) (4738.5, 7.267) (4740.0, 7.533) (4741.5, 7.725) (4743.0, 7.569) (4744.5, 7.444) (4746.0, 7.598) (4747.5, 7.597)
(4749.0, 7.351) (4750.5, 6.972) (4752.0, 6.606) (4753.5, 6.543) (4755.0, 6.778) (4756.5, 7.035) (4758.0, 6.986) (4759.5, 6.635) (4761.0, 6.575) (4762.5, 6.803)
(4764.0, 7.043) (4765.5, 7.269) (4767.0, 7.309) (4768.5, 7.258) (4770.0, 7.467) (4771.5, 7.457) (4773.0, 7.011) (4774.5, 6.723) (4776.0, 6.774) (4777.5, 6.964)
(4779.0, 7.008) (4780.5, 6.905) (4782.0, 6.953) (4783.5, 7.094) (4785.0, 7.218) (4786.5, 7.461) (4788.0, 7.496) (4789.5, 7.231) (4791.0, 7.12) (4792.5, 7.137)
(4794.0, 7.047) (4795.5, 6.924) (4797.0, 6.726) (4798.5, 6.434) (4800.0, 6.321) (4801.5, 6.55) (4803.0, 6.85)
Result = -0.08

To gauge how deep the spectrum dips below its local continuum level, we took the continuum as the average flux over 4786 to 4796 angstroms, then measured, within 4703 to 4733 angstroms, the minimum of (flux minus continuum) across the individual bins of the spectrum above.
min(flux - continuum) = -2.1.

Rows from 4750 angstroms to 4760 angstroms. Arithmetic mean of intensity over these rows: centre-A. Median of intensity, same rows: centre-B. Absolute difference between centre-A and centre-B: 0.02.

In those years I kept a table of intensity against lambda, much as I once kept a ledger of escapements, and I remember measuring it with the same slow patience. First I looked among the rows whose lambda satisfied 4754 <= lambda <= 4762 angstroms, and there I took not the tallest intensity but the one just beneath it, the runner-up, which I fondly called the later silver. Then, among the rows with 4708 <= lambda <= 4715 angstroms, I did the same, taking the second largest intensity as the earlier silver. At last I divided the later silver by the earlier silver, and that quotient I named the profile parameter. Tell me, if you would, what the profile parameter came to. 1.09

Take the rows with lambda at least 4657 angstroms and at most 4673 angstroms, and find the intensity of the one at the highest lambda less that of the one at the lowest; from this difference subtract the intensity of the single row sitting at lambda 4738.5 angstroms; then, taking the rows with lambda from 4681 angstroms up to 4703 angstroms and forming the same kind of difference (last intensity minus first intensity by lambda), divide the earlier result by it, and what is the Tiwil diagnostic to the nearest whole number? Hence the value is -155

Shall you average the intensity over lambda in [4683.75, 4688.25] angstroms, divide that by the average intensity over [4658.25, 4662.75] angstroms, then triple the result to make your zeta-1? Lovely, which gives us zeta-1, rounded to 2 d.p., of 2.80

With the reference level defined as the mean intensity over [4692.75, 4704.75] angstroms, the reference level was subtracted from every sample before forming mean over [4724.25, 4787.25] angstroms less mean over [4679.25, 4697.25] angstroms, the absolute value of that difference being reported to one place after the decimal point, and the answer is 0.2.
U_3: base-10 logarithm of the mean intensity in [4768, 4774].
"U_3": 0.86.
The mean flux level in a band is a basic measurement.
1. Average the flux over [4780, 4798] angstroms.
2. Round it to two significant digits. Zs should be 7.1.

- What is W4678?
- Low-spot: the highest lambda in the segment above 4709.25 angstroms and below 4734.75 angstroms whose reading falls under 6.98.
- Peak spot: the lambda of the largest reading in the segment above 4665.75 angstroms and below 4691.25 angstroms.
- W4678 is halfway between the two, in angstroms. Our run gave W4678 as 4696.5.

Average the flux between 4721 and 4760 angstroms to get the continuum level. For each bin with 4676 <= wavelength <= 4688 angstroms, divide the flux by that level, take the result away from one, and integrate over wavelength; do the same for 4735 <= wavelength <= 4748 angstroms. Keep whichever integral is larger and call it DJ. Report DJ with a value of 0.0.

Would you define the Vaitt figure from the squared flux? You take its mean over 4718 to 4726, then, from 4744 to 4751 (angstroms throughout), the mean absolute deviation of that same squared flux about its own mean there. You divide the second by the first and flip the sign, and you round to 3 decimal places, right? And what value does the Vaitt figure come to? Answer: -0.072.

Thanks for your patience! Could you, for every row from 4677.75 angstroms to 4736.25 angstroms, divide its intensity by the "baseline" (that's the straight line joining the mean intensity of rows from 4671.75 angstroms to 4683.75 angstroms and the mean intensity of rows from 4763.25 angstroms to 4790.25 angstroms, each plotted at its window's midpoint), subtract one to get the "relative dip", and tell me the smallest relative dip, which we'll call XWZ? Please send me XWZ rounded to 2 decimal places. -0.28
